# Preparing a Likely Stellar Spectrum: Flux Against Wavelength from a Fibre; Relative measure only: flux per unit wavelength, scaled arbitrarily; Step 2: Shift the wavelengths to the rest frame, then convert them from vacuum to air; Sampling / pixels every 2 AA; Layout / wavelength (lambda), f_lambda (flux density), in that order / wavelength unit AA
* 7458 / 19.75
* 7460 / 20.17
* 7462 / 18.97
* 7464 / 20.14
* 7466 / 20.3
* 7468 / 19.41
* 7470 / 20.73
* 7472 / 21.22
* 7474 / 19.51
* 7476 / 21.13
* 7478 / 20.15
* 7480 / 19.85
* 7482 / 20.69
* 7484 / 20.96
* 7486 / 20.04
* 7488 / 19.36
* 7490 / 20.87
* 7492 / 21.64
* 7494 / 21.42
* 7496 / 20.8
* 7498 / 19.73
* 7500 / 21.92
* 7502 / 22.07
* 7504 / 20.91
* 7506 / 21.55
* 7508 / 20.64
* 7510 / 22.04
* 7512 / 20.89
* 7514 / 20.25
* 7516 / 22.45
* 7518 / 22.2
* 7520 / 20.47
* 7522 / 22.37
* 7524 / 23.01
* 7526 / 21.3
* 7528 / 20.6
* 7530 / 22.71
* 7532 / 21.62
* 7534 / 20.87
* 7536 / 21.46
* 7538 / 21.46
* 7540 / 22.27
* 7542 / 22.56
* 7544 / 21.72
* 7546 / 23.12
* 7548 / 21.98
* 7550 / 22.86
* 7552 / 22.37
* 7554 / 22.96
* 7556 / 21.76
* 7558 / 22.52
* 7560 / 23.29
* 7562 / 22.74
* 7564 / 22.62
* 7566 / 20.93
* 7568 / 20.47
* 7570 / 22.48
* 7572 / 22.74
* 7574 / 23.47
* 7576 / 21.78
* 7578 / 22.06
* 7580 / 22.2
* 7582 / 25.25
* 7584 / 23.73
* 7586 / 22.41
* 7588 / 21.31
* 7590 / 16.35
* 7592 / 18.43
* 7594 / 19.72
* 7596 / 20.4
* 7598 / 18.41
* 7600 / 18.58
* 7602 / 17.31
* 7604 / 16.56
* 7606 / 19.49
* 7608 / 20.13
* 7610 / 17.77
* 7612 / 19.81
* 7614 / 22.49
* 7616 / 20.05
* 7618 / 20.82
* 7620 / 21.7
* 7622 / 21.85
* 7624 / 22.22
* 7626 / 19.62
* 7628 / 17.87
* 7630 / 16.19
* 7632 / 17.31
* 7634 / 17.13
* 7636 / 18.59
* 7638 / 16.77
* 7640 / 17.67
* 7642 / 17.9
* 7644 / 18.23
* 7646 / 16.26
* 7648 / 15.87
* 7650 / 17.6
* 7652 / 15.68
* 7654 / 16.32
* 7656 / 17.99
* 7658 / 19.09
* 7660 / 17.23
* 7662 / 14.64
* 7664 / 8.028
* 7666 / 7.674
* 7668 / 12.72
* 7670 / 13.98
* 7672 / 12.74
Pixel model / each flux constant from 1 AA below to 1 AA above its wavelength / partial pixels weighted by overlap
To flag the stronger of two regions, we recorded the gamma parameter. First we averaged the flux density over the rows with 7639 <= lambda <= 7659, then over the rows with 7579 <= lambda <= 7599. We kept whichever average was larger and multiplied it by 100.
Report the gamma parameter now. 2082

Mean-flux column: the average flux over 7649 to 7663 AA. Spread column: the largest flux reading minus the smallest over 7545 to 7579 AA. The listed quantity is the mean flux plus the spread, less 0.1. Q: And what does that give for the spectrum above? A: 19.8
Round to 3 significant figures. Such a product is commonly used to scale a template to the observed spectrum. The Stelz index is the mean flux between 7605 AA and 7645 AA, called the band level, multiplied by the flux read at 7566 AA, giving 401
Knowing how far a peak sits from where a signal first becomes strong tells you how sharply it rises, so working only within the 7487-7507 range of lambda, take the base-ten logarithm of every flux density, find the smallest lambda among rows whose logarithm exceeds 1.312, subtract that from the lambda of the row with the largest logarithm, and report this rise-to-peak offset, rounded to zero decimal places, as 12 AA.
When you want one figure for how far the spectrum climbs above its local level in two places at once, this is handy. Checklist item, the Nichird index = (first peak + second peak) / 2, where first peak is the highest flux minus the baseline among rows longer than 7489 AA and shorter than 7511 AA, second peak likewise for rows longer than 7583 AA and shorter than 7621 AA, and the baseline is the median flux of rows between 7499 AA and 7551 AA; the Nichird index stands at 1.08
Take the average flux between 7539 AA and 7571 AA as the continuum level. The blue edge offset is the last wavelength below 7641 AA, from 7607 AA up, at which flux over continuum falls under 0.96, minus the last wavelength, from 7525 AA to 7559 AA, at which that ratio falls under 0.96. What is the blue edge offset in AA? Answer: 106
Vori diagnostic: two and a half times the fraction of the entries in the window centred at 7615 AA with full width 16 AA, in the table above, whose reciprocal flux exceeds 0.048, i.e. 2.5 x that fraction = 1.6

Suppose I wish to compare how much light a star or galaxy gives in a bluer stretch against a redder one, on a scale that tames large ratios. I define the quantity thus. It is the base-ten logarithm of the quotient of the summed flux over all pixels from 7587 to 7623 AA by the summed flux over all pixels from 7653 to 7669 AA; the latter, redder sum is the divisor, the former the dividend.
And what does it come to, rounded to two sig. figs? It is 0.49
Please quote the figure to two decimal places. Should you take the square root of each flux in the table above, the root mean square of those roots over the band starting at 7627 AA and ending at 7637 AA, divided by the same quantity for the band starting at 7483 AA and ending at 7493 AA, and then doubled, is 1.84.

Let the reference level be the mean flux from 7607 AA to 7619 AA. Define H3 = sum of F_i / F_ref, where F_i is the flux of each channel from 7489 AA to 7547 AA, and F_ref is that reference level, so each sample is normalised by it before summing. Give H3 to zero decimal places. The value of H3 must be 31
